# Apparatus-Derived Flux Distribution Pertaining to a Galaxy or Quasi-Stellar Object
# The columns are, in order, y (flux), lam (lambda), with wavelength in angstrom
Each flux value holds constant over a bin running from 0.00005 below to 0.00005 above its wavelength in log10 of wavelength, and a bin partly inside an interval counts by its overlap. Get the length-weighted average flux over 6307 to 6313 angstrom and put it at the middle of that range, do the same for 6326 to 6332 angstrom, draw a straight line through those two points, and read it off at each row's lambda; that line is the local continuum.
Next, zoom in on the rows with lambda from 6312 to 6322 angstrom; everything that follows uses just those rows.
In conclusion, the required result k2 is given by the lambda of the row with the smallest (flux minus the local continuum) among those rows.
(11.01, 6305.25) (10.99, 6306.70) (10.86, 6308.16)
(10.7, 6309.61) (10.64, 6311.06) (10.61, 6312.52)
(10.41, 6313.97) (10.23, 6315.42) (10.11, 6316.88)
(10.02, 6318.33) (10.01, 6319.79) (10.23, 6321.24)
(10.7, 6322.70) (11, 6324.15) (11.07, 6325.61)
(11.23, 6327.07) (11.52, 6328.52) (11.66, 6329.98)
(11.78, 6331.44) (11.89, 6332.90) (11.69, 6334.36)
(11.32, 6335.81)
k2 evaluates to 6319.79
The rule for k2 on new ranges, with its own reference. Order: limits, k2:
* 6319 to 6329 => 6319.79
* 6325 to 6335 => 6325.61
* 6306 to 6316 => 6315.42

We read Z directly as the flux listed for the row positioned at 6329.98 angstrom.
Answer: 11.66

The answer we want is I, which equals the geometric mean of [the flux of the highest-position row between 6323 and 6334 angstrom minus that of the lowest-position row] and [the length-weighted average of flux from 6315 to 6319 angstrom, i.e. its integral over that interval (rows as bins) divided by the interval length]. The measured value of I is 3.0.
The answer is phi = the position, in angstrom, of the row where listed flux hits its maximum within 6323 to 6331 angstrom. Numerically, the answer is 6329.98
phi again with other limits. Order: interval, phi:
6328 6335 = 6332.90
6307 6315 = 6308.16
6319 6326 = 6325.61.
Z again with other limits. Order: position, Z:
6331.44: 11.78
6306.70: 10.99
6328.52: 11.52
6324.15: 11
